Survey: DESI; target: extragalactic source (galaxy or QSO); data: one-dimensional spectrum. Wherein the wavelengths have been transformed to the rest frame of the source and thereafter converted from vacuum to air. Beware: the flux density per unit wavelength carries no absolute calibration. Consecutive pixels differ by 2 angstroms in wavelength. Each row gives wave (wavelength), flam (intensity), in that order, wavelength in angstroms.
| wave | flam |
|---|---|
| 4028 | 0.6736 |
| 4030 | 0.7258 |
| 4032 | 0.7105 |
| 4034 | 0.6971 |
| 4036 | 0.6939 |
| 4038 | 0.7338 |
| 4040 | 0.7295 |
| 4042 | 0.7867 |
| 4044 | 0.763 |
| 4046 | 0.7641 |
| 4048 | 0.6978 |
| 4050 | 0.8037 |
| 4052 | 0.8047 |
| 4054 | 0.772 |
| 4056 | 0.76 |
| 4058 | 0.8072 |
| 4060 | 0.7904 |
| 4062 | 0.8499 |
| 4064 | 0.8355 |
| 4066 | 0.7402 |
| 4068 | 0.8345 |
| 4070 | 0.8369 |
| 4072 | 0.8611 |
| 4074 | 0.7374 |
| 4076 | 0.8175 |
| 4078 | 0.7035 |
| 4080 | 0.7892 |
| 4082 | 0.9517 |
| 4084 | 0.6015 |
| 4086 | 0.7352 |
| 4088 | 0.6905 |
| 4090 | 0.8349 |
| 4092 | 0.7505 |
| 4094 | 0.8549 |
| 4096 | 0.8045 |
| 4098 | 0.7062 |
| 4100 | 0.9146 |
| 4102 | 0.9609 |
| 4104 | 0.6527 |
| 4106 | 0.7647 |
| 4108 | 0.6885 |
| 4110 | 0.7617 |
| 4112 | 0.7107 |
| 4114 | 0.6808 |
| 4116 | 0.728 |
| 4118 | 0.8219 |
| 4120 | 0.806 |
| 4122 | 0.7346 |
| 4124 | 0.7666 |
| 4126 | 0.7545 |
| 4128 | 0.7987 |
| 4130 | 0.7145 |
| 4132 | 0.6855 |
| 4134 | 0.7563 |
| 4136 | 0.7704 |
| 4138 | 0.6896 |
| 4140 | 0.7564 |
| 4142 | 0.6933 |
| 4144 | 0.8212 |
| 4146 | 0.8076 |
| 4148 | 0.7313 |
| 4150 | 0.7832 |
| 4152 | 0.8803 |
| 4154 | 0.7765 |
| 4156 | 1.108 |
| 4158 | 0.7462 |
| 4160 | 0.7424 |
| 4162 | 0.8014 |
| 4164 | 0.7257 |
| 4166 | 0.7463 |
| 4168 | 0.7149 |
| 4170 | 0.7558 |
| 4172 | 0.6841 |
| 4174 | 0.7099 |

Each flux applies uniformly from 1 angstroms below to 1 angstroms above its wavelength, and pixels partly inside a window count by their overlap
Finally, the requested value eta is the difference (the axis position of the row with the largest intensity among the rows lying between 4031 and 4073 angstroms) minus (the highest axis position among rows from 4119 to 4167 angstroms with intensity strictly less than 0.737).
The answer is -92 angstroms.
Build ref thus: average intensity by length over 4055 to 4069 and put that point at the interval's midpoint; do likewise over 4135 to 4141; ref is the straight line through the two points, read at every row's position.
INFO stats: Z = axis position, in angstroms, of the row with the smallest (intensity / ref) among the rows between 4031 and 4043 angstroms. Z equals 4036 angstroms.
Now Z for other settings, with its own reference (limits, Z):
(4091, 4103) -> 4098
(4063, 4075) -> 4066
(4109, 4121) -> 4114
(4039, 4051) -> 4048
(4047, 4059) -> 4048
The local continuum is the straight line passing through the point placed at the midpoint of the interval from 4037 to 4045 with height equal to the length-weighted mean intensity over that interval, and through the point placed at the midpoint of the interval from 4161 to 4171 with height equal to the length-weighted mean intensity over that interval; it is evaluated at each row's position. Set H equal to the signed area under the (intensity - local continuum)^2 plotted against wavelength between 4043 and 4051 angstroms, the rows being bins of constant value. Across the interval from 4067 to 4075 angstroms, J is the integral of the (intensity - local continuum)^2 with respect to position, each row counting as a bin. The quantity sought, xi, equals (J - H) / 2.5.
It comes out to 0.02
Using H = 0.012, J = 0.052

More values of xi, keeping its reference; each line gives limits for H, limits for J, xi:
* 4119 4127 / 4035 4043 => 0.00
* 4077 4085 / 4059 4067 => -0.04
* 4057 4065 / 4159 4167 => -0.01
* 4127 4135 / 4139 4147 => 0.00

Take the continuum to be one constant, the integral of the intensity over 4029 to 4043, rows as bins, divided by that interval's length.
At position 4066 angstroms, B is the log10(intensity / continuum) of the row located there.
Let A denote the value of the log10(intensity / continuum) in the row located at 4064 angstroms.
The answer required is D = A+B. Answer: 0.07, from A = 0.06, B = 0.009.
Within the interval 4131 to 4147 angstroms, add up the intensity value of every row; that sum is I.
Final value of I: 6.0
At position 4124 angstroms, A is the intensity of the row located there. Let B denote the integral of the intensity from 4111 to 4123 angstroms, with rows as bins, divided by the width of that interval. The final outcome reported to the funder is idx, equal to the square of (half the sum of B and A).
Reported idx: 0.573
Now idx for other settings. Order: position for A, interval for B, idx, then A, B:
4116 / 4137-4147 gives 0.549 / 0.728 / 0.754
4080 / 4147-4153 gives 0.630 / 0.7892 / 0.798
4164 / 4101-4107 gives 0.576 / 0.7257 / 0.793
